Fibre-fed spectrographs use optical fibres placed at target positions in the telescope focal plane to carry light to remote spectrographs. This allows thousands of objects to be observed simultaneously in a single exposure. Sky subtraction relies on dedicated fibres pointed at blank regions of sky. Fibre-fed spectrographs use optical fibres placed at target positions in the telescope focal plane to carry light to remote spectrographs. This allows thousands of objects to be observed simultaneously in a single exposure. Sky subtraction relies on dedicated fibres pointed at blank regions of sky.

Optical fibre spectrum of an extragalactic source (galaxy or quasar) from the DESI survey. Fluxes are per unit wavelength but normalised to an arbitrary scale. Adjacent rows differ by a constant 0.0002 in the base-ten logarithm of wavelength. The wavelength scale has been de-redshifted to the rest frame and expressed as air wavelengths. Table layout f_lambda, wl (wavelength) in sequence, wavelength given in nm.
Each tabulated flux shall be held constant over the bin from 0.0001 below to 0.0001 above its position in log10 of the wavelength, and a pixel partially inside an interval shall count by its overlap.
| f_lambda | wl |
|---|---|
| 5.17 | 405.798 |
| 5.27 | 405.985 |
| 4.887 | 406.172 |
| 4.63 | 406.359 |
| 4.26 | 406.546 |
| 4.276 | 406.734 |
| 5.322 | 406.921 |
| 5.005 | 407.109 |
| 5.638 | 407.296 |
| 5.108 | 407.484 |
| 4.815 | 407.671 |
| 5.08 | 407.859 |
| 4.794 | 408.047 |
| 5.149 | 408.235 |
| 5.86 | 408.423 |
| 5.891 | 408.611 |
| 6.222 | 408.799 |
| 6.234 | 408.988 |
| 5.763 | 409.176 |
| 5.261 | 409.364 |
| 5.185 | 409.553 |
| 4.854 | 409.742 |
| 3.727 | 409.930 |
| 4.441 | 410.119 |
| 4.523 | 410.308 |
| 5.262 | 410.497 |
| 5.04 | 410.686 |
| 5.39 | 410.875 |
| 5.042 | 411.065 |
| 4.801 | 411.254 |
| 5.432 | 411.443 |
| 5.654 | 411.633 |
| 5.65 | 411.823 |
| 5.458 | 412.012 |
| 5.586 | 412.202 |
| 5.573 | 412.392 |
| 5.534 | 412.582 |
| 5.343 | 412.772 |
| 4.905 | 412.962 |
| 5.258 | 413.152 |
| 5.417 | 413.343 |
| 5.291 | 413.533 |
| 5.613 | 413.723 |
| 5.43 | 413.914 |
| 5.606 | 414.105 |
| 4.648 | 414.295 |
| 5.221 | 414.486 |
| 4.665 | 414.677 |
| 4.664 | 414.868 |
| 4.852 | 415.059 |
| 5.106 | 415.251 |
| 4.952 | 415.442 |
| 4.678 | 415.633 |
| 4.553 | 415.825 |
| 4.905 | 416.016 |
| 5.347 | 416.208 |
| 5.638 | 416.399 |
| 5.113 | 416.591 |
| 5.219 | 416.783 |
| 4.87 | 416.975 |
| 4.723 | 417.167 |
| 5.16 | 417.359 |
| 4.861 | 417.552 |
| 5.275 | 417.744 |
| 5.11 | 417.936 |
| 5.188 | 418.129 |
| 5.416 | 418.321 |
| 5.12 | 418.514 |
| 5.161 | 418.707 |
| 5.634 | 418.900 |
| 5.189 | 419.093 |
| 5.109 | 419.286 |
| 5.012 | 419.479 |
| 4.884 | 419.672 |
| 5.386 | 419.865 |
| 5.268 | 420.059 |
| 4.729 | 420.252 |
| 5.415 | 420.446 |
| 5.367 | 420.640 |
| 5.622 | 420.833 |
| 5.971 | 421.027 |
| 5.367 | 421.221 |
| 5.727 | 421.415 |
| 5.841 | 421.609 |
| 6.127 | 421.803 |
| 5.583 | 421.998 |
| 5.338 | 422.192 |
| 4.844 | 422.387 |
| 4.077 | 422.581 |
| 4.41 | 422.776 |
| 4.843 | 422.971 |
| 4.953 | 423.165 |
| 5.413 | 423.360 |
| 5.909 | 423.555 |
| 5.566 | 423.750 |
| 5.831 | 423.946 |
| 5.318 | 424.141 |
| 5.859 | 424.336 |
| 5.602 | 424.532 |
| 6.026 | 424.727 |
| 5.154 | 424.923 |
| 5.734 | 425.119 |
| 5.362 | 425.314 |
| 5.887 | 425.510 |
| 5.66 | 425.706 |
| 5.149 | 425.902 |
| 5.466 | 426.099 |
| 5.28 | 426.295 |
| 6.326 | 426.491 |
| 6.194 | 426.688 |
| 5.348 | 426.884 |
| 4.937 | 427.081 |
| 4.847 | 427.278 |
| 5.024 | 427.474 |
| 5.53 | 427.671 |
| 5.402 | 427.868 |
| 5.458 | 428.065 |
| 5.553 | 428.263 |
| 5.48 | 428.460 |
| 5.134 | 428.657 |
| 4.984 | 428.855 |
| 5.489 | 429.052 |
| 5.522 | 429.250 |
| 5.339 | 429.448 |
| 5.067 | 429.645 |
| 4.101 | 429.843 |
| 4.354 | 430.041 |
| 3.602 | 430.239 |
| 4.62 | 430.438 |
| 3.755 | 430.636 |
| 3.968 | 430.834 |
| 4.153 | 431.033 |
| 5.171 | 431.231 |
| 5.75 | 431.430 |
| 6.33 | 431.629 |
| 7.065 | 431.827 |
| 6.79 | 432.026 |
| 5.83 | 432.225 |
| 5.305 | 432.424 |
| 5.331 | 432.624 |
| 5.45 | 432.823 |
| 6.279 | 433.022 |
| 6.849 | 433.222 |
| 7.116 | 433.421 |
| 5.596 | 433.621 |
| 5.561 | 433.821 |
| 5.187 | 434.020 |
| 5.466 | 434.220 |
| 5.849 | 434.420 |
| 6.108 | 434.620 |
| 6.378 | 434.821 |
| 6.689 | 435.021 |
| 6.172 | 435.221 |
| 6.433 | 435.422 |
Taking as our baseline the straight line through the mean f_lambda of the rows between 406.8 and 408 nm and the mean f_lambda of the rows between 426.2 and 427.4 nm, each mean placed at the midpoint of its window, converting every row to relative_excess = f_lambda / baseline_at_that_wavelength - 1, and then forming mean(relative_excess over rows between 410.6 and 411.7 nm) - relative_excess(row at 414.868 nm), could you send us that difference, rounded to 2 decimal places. 0.12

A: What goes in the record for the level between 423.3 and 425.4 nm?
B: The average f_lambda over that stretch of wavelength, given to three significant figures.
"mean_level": 5.62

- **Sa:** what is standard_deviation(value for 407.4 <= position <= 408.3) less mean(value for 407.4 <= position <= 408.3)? -4.8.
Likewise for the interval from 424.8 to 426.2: -5.2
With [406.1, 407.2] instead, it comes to -4.3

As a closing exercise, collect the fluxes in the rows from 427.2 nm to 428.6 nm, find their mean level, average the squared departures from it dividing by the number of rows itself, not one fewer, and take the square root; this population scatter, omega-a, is 0.26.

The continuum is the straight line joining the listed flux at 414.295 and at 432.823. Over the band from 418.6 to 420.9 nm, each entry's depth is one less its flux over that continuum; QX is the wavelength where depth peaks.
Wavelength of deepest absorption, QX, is 420.252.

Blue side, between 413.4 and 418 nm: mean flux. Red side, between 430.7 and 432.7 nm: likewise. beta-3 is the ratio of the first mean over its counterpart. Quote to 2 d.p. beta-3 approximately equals 0.91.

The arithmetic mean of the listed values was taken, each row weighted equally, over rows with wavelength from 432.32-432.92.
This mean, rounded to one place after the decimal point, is 5.4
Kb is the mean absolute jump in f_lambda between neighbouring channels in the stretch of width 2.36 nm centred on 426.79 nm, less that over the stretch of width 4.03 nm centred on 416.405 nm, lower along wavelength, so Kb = 0.13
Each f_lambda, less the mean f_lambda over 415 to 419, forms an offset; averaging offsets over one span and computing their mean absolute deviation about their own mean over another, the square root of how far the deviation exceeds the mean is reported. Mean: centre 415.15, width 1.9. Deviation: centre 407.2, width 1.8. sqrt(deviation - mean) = 0.78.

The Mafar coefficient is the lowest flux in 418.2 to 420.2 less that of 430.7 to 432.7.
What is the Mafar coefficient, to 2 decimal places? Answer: 0.92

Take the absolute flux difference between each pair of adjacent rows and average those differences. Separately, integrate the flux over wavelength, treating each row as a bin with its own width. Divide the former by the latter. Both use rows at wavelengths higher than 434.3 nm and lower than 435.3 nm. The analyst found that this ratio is 0.054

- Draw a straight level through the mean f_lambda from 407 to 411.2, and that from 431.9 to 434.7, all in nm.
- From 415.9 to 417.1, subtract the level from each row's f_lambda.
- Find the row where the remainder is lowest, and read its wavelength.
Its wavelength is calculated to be 416.975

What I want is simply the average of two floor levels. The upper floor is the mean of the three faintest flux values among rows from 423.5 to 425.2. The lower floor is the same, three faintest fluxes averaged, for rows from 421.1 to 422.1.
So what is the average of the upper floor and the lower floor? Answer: 5.45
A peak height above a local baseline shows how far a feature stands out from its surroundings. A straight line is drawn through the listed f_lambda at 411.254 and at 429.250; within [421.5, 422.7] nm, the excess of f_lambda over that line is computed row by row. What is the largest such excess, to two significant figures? 0.90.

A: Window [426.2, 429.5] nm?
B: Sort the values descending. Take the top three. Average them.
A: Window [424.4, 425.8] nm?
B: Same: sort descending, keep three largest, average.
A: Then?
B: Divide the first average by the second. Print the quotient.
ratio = 1.02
